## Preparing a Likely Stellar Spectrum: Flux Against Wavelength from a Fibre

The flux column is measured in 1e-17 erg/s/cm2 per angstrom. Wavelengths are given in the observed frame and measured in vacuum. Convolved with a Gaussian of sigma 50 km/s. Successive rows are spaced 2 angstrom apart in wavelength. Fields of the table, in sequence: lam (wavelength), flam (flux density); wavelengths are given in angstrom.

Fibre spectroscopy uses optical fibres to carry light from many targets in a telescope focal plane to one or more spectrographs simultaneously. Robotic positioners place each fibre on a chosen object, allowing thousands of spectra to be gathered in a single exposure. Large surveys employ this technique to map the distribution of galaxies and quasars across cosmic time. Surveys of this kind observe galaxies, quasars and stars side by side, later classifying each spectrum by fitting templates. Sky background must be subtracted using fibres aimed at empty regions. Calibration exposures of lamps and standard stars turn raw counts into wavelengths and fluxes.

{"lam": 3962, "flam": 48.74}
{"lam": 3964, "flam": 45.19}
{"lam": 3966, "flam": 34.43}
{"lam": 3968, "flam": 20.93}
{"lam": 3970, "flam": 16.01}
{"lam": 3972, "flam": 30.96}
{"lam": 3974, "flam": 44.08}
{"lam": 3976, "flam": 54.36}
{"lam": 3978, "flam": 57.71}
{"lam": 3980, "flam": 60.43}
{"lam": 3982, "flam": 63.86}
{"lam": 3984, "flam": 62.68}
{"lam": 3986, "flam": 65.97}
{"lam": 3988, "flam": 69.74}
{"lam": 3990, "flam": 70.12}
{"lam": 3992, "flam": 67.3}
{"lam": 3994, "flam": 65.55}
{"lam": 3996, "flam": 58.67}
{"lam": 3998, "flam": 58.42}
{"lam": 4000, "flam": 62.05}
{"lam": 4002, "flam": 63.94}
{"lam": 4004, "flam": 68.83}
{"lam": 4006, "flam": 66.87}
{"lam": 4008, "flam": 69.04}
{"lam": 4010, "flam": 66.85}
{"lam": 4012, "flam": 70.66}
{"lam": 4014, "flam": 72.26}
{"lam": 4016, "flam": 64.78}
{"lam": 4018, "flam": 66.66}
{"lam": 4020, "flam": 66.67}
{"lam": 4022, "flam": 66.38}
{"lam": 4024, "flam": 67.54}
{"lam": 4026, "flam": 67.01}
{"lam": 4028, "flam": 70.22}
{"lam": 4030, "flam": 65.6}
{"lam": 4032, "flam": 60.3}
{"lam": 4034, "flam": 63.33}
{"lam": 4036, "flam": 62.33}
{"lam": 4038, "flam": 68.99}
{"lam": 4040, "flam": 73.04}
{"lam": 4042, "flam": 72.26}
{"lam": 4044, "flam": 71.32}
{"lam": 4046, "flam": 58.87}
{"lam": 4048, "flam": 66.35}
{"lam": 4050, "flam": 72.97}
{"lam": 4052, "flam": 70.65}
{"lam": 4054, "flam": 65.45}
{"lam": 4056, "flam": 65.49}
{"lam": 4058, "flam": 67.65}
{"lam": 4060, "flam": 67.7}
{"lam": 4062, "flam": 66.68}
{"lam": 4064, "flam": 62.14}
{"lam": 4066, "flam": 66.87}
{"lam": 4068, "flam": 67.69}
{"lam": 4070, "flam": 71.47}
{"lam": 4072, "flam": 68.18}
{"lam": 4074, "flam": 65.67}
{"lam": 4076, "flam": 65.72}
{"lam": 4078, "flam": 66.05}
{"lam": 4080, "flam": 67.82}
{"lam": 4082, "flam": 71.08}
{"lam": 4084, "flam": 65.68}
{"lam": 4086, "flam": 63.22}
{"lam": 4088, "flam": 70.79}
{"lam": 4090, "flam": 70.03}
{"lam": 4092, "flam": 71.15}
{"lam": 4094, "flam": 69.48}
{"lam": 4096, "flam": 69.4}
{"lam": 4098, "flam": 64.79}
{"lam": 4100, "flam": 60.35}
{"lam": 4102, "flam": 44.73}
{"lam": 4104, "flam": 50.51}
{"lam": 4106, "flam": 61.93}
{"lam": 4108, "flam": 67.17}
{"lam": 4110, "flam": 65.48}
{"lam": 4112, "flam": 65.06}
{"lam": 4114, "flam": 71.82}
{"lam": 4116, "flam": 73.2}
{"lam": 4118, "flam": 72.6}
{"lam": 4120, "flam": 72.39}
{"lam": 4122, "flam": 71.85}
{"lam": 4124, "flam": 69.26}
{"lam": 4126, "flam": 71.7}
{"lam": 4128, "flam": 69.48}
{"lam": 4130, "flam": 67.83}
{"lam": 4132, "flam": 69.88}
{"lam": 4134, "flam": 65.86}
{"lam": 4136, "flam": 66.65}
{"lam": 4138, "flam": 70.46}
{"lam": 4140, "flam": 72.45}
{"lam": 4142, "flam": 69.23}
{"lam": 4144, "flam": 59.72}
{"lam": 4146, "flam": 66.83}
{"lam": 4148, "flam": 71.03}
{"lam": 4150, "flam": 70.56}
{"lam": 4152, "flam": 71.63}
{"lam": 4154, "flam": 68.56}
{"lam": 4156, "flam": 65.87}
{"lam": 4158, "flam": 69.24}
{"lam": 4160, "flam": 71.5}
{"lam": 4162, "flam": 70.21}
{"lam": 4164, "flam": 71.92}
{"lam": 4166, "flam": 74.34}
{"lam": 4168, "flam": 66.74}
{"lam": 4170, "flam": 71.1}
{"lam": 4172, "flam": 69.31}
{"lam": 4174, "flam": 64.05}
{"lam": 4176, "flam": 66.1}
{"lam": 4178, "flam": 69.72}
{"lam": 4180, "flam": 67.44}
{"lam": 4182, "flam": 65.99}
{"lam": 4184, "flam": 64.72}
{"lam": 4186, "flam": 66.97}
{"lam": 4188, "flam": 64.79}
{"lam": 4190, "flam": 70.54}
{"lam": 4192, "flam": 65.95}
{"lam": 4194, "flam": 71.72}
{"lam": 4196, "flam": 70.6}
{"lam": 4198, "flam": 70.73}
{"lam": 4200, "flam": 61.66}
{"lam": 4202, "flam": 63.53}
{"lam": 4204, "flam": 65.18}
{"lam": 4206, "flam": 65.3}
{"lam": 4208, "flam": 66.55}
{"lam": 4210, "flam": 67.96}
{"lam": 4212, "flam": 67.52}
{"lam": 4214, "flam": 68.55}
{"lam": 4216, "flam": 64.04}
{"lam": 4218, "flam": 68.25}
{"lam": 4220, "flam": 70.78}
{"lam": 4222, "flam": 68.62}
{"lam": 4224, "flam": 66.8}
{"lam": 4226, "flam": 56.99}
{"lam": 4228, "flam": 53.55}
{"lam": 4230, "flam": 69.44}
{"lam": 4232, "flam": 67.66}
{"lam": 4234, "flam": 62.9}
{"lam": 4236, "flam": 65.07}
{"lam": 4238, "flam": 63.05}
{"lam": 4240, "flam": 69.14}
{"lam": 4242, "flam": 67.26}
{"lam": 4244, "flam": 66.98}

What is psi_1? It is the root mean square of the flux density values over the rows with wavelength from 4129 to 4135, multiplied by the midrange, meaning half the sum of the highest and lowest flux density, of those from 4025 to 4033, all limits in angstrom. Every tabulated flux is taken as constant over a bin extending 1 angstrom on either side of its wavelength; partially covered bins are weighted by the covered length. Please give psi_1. 4430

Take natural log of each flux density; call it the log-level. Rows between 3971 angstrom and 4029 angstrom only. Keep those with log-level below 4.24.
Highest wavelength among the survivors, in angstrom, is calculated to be 4026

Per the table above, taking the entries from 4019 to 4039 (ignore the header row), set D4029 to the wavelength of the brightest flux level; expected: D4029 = 4028 angstrom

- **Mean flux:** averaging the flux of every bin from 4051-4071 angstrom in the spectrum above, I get 67.2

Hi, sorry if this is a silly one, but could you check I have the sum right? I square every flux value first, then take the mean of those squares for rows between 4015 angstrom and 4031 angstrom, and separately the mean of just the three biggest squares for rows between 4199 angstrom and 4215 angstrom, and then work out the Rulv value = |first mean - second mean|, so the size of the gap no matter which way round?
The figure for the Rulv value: 153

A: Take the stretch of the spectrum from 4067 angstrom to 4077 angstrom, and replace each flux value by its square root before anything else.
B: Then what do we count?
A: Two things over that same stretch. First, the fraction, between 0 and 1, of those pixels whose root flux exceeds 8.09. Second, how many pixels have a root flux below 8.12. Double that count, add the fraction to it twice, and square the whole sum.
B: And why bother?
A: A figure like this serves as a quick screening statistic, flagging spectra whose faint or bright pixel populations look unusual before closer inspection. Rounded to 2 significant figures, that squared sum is 36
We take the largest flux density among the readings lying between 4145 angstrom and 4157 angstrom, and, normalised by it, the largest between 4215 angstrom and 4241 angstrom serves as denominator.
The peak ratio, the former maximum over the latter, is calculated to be 1.01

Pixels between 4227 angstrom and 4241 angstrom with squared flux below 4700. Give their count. 5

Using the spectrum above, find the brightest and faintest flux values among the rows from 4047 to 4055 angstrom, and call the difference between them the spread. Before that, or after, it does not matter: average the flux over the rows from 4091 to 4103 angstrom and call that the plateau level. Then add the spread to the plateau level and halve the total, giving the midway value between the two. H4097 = 35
